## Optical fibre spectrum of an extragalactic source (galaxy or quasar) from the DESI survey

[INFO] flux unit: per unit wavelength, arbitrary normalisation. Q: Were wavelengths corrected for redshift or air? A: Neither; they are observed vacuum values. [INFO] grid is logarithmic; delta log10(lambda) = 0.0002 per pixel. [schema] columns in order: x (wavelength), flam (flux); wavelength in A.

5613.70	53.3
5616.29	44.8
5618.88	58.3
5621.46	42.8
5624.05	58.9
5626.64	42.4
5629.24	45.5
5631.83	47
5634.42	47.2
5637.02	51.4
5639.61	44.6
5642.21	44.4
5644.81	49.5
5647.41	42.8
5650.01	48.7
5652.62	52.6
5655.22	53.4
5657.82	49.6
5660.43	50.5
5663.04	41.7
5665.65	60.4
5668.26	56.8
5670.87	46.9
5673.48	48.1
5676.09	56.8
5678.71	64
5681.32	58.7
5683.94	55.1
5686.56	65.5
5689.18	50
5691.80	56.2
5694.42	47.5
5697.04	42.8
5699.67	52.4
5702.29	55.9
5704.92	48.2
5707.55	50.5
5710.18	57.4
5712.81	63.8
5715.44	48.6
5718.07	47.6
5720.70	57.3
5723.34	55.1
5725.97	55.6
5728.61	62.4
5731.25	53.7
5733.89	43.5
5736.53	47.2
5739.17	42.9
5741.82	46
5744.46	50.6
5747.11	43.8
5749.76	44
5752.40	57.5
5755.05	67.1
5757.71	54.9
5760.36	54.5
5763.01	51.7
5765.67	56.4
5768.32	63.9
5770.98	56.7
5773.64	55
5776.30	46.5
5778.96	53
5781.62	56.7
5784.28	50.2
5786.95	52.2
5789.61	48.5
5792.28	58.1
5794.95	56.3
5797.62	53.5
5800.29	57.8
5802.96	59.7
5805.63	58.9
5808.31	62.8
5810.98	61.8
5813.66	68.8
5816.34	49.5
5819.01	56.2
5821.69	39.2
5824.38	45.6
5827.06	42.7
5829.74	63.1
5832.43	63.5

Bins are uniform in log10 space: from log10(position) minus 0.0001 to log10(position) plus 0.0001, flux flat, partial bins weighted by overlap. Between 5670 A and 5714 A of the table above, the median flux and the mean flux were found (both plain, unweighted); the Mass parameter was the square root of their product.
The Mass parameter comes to 54.6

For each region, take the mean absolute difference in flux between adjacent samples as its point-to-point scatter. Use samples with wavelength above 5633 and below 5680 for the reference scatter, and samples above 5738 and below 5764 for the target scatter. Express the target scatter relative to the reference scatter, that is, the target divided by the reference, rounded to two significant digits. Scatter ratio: 1.0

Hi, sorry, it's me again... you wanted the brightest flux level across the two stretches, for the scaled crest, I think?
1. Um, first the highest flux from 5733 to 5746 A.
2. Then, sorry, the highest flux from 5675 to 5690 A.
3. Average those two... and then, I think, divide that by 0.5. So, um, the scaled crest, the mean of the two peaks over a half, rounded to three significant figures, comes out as 116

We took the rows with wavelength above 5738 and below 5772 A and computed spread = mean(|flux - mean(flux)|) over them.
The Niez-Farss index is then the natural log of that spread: 1.8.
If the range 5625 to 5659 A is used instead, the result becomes 1.1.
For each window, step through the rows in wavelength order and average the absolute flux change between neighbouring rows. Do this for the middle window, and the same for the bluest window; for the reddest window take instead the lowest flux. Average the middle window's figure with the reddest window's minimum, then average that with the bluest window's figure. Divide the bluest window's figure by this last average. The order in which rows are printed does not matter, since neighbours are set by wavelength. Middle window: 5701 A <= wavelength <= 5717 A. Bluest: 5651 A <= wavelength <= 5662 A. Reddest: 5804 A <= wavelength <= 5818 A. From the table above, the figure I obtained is 0.12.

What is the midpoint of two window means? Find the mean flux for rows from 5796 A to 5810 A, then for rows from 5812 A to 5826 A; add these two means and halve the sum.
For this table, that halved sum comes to 55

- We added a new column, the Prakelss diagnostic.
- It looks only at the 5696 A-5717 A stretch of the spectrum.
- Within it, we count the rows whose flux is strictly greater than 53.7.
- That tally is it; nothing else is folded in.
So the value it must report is 3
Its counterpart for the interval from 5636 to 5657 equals 0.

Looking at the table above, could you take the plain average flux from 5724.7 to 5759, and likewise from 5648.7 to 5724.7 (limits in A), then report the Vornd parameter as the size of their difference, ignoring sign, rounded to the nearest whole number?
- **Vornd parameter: 2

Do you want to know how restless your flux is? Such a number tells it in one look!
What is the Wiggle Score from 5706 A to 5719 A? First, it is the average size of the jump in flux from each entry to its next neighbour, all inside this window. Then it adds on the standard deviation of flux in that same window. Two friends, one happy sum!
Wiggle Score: 14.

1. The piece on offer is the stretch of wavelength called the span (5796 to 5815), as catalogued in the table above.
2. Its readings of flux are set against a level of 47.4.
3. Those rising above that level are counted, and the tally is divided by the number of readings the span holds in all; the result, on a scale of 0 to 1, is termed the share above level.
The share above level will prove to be 1.0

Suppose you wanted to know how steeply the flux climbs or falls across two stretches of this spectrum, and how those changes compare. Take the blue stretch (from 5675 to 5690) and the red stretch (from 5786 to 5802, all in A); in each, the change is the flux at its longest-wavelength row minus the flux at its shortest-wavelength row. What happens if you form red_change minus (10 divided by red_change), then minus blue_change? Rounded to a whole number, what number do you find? 11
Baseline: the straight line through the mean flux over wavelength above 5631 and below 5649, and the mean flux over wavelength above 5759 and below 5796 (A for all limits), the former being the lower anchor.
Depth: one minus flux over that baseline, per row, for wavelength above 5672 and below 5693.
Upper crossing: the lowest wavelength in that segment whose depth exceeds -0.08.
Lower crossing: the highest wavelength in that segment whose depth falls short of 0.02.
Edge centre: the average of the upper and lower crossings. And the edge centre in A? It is 5682.6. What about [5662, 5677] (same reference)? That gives 5669.6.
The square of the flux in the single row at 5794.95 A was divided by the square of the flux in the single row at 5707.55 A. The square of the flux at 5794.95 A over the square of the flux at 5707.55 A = 1.2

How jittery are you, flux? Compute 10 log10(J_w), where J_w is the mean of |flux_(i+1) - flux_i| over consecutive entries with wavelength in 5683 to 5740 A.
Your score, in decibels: 8.4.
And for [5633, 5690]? 8.0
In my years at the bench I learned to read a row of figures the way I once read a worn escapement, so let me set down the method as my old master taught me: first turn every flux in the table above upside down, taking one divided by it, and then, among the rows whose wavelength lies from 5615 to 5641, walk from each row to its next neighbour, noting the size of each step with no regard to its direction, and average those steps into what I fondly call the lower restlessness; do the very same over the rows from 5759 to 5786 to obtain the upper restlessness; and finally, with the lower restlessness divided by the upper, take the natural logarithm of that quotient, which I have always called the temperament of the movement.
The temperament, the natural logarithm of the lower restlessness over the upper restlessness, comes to 0.6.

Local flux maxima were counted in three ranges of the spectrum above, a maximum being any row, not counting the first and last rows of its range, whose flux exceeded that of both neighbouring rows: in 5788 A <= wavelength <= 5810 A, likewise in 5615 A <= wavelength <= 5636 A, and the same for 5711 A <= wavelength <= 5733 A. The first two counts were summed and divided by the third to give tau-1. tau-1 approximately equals 2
